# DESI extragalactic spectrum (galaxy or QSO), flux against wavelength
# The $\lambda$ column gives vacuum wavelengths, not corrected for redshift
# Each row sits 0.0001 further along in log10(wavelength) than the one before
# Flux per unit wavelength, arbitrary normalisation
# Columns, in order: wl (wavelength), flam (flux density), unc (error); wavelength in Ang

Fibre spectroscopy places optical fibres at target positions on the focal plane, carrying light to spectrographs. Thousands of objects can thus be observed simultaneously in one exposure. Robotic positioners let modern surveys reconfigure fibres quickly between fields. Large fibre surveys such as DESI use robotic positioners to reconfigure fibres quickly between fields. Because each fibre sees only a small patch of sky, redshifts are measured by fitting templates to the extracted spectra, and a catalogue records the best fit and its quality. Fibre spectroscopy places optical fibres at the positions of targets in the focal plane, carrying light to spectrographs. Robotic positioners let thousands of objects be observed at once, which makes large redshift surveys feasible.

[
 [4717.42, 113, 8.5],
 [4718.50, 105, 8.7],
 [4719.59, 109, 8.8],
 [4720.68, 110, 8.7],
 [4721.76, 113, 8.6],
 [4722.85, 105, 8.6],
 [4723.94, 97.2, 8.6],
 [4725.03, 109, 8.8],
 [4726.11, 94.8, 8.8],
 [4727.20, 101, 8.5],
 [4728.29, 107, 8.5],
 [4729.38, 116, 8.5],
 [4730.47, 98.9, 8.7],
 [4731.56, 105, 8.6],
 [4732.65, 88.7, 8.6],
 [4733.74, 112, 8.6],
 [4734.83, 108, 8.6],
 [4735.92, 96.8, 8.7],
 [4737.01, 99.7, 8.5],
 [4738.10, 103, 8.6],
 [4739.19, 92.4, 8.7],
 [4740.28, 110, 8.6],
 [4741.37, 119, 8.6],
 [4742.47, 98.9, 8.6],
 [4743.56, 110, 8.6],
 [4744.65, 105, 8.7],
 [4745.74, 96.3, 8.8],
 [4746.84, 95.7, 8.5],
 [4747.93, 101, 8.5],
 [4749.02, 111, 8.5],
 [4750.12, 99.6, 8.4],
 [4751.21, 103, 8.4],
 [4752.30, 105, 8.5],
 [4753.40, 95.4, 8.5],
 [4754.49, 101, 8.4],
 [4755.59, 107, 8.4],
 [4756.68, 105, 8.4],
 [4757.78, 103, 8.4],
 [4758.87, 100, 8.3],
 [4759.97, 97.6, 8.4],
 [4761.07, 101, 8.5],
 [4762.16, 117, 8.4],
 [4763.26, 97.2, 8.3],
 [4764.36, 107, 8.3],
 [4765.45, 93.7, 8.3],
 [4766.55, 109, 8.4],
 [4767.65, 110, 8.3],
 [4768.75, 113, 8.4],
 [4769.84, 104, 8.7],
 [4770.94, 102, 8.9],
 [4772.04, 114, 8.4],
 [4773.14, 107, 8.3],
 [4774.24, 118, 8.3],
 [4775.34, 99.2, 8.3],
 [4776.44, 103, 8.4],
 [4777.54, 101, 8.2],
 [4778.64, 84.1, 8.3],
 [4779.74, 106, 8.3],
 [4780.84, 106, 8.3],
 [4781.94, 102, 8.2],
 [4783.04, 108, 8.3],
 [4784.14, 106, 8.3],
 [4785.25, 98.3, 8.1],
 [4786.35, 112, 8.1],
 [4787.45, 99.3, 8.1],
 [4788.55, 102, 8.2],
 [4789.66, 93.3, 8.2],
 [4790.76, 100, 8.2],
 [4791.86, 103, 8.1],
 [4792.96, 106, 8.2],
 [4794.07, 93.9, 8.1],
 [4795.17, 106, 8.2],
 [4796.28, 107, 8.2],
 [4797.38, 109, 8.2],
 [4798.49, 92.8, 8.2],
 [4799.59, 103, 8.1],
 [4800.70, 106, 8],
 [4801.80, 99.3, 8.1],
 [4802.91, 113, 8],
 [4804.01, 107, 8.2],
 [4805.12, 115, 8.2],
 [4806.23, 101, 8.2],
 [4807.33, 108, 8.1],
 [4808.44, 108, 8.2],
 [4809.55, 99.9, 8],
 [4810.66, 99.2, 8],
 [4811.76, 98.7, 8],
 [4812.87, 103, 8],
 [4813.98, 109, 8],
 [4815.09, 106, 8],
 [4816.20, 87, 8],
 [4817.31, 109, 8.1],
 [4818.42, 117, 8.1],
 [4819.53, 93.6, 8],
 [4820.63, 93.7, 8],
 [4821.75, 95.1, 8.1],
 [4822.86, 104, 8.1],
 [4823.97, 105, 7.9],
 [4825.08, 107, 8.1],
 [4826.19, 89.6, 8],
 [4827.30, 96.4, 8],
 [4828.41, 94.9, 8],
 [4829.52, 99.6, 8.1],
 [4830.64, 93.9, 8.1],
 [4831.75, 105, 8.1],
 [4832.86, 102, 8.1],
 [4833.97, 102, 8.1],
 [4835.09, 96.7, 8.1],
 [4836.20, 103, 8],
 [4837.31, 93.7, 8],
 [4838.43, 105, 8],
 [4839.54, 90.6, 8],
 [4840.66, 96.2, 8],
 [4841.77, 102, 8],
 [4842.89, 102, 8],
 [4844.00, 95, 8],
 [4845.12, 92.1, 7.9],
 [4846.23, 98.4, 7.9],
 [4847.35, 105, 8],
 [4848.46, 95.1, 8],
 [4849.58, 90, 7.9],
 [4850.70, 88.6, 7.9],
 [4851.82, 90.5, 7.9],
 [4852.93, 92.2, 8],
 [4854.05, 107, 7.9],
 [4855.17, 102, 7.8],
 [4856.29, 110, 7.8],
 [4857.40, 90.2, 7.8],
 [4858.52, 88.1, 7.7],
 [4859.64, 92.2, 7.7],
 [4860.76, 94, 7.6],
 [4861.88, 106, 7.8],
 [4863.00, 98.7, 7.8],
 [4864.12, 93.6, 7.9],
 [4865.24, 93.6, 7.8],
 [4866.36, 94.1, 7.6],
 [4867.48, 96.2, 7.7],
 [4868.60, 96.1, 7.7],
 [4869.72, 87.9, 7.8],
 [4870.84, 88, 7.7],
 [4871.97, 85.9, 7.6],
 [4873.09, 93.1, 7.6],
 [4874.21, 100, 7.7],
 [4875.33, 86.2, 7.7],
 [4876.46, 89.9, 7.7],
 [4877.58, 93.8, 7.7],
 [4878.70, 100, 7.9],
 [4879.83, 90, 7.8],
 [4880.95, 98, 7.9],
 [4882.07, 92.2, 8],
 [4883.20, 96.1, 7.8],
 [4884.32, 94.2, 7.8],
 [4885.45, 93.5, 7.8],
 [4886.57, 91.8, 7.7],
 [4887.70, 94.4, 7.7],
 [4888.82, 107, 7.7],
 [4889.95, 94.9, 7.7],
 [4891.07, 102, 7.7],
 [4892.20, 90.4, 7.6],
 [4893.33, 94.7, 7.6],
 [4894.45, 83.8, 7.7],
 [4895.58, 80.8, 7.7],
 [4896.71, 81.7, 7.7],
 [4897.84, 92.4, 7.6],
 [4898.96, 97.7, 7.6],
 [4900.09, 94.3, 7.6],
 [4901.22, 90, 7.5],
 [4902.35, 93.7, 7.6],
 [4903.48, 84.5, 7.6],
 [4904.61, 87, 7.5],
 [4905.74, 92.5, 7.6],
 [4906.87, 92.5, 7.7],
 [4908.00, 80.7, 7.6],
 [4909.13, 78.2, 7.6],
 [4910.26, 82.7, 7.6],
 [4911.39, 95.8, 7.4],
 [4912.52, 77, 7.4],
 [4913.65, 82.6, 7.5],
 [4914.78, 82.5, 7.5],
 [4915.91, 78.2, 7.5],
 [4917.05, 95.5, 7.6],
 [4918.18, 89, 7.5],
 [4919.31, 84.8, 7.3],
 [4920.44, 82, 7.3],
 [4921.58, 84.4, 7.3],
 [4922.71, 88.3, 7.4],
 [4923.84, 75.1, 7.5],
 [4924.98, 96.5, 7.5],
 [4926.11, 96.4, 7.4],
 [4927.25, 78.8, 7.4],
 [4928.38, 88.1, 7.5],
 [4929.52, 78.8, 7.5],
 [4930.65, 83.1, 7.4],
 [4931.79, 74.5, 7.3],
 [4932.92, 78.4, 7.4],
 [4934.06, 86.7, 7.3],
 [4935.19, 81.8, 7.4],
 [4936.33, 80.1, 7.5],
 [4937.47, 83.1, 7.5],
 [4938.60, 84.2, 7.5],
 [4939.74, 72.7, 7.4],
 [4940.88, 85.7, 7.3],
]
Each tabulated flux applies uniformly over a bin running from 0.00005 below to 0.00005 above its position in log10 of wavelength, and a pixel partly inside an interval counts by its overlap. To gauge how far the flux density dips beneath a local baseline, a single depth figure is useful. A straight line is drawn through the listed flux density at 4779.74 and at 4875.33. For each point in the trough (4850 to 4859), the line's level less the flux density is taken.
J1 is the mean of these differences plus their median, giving -6.4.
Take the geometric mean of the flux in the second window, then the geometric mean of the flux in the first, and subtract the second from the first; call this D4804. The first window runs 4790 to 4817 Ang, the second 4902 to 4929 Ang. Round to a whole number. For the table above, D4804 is 17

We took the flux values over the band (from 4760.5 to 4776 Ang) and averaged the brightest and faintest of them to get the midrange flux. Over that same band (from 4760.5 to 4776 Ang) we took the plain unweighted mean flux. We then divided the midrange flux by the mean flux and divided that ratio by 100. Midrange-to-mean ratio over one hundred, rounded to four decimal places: 0.0099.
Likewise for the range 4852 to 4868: 0.0102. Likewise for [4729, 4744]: 0.0100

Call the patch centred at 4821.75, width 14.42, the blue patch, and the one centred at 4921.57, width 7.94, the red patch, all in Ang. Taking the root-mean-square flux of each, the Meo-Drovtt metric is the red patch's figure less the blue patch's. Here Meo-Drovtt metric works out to -14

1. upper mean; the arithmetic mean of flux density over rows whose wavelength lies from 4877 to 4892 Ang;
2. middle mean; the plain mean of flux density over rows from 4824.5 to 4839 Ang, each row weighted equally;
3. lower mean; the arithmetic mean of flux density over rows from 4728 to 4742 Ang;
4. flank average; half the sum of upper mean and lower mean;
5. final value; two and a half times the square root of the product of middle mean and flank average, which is 249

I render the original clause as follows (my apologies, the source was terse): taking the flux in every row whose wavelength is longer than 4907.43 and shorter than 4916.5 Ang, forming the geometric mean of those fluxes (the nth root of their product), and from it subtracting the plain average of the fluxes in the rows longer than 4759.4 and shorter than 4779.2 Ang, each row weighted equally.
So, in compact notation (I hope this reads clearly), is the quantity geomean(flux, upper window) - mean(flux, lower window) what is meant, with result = -22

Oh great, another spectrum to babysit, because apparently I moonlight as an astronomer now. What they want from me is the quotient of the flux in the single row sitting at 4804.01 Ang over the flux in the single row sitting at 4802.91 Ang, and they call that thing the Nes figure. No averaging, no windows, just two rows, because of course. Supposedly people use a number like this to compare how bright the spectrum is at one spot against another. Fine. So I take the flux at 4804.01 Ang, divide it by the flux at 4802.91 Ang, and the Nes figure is 0.95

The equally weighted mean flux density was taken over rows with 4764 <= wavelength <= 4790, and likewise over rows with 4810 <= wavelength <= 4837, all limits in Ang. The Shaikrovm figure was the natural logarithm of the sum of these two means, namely 5.321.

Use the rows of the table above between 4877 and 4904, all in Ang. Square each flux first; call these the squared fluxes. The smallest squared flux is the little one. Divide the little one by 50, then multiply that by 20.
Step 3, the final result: 2611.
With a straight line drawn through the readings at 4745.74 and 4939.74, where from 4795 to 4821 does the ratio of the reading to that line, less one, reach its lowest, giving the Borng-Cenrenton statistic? 4816.20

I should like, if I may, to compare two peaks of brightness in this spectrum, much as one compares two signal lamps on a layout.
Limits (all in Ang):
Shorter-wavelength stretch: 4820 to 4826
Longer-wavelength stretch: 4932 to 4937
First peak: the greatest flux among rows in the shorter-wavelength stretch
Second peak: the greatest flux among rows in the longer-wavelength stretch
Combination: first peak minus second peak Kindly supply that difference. 20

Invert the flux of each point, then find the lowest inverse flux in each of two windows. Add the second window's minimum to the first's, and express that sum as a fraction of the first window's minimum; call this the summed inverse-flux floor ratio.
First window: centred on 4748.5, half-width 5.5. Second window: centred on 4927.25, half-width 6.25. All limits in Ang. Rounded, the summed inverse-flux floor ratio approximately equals 2.15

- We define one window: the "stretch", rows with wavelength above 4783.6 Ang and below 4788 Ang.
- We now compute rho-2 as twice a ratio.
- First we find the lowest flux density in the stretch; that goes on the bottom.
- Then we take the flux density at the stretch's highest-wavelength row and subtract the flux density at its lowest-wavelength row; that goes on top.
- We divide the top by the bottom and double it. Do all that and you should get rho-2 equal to -0.14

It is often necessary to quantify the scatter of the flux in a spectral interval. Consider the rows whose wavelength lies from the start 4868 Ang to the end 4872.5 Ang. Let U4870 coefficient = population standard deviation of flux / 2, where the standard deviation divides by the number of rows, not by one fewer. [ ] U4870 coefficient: 1.96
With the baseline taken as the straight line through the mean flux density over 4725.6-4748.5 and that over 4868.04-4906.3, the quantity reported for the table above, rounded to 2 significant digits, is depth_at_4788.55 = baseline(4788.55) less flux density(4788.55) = -2.8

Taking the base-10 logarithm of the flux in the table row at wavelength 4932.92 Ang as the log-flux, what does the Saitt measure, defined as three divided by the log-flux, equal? 1.58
